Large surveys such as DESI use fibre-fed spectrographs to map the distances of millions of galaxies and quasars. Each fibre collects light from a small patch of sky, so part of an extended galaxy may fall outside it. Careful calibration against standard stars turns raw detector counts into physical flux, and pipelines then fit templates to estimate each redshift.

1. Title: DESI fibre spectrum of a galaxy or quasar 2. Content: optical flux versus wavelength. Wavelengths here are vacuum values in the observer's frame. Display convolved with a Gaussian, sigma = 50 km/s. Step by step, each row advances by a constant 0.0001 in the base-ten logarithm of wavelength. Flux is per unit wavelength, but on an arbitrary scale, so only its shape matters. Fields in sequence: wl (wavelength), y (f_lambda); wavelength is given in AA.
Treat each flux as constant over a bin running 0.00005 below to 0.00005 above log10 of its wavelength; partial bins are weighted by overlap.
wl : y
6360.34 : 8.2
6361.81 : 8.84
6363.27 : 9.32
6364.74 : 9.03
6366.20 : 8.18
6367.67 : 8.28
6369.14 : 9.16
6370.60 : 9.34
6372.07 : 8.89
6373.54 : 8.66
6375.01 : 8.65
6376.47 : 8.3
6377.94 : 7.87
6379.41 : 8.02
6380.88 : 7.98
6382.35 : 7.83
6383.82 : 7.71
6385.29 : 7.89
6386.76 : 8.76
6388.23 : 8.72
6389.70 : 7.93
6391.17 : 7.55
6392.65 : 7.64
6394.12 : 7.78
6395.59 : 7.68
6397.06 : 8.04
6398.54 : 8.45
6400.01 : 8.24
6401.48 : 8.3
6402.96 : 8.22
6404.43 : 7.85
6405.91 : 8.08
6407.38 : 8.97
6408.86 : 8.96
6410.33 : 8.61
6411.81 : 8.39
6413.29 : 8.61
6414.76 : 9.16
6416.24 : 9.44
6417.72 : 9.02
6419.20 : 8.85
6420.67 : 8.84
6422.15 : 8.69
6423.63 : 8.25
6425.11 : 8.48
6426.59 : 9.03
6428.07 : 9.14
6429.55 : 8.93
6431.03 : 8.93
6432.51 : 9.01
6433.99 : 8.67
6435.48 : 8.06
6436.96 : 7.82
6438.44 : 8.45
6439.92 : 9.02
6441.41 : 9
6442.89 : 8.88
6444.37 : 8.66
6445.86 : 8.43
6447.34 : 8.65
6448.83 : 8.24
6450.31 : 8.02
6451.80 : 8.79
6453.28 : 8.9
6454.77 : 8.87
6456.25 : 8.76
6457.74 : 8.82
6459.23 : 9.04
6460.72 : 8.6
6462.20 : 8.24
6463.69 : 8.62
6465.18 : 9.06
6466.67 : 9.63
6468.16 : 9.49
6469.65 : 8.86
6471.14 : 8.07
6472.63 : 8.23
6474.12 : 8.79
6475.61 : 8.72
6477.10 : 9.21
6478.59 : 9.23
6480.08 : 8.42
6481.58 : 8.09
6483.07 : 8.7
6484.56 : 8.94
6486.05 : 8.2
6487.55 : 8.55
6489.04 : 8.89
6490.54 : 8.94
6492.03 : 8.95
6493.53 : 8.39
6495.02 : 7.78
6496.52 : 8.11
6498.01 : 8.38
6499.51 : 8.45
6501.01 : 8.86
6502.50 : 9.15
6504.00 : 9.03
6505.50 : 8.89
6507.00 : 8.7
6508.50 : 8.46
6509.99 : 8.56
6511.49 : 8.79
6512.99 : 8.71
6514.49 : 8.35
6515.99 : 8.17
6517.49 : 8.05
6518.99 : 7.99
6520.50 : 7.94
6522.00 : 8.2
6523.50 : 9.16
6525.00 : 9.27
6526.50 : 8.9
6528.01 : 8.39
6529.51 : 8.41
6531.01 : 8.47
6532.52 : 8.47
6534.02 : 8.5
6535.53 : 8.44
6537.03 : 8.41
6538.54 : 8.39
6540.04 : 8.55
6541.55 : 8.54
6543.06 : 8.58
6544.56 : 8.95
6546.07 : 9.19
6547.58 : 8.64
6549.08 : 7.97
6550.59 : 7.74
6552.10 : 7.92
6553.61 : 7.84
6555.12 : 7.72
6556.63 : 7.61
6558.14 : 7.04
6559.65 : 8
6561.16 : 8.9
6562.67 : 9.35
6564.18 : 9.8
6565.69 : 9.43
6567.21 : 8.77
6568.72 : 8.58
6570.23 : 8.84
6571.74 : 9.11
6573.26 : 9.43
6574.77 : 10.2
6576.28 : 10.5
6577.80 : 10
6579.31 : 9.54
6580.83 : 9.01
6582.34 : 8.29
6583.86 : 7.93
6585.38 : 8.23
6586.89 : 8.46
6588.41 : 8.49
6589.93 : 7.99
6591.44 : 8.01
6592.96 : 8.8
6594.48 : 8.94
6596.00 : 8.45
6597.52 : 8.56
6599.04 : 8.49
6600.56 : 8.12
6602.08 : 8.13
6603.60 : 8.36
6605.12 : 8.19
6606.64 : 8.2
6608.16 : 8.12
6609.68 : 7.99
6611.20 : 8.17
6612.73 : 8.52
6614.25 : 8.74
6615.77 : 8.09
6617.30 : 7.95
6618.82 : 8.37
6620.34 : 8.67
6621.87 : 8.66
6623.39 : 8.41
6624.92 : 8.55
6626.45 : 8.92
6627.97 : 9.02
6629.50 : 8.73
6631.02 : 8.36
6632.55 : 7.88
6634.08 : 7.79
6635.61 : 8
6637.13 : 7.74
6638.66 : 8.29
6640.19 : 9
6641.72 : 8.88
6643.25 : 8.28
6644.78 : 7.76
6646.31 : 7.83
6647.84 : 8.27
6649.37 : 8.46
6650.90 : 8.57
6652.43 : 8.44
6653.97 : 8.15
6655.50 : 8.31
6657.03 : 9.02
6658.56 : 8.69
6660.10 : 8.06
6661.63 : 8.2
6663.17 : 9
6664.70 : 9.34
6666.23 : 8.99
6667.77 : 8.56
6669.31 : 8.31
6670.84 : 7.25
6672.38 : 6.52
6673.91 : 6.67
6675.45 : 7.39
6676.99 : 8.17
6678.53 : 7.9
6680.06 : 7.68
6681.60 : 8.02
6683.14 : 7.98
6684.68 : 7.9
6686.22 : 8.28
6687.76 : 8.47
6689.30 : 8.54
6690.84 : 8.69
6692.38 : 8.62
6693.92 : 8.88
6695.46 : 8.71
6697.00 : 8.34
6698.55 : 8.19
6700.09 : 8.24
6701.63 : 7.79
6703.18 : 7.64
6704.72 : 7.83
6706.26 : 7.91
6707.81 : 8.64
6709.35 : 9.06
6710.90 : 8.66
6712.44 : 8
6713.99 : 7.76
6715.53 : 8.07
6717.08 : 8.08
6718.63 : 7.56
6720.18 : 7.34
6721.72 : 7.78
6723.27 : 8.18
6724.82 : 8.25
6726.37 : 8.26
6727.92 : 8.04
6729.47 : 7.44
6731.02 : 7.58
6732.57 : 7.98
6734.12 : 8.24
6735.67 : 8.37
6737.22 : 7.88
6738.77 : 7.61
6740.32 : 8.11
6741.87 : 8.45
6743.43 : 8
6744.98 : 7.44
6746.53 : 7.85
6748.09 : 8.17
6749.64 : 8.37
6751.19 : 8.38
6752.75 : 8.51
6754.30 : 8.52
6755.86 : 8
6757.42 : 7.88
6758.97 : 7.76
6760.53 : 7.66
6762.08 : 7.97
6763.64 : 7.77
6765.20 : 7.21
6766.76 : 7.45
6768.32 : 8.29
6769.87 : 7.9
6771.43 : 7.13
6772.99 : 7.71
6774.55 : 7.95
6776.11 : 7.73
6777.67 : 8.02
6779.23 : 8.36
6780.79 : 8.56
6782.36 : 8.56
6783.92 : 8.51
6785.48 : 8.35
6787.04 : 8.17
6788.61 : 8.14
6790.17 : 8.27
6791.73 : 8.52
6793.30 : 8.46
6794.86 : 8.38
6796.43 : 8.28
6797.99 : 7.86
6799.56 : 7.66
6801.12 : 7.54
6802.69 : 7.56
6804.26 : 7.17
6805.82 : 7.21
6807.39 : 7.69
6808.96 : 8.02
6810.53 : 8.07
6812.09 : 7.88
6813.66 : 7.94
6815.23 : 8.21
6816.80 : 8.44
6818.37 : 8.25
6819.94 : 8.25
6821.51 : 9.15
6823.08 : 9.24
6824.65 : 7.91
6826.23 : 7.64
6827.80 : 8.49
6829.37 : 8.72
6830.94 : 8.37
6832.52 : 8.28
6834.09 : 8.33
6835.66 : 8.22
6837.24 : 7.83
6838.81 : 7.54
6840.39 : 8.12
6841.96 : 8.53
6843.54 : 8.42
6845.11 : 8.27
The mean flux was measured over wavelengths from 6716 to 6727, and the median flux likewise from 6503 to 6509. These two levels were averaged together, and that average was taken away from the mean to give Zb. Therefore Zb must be -0.44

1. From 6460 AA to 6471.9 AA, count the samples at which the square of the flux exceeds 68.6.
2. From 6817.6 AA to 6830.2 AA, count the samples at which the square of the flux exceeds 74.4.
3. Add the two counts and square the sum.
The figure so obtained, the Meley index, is 81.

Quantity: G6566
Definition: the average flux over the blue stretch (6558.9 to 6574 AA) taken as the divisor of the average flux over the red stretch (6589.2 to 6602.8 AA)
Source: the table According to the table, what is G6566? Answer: 0.93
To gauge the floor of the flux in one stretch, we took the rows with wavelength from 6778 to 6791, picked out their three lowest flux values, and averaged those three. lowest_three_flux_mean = 8.2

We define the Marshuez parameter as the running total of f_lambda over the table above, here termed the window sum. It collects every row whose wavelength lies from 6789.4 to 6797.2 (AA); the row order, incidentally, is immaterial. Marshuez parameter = 41.9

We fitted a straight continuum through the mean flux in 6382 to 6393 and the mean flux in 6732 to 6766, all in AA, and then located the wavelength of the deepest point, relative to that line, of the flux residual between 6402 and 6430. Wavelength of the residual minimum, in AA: 6404.43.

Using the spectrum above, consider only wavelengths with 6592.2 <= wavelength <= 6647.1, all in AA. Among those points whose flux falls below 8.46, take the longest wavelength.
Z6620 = 6646.31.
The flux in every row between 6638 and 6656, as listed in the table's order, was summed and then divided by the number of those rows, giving 8.4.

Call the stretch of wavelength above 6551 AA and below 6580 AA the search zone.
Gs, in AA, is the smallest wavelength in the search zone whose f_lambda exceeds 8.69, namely 6561.16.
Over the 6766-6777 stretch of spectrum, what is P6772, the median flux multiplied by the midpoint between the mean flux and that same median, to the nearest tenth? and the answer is 59.8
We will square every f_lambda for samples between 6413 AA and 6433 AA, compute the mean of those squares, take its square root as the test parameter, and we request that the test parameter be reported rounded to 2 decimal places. 8.89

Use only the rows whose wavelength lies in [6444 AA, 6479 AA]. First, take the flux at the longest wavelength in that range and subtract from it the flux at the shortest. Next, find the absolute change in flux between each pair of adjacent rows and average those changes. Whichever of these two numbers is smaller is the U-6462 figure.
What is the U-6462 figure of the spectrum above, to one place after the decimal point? 0.3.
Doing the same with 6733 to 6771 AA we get -0.3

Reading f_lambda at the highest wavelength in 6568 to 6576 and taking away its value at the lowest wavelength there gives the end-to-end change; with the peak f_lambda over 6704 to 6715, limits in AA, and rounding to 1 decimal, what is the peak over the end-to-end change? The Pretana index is 5.6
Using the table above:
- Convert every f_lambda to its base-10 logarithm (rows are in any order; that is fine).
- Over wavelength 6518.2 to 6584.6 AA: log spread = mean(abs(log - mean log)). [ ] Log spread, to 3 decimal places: 0.028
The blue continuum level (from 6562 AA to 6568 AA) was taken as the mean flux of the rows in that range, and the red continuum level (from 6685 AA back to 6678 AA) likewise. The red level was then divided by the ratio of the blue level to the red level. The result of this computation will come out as 6.7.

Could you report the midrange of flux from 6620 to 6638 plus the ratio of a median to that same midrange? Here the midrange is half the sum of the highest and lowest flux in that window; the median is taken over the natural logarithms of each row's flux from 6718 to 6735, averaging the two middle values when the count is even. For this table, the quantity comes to 8.63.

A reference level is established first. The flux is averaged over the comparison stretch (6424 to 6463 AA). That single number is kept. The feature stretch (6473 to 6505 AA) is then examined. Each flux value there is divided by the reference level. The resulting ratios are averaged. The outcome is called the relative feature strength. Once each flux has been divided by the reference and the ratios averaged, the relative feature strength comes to 1.00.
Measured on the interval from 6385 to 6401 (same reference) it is 0.93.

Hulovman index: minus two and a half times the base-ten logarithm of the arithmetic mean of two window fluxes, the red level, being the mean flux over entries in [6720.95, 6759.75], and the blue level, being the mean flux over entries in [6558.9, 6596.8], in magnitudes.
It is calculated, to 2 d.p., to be -2.32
